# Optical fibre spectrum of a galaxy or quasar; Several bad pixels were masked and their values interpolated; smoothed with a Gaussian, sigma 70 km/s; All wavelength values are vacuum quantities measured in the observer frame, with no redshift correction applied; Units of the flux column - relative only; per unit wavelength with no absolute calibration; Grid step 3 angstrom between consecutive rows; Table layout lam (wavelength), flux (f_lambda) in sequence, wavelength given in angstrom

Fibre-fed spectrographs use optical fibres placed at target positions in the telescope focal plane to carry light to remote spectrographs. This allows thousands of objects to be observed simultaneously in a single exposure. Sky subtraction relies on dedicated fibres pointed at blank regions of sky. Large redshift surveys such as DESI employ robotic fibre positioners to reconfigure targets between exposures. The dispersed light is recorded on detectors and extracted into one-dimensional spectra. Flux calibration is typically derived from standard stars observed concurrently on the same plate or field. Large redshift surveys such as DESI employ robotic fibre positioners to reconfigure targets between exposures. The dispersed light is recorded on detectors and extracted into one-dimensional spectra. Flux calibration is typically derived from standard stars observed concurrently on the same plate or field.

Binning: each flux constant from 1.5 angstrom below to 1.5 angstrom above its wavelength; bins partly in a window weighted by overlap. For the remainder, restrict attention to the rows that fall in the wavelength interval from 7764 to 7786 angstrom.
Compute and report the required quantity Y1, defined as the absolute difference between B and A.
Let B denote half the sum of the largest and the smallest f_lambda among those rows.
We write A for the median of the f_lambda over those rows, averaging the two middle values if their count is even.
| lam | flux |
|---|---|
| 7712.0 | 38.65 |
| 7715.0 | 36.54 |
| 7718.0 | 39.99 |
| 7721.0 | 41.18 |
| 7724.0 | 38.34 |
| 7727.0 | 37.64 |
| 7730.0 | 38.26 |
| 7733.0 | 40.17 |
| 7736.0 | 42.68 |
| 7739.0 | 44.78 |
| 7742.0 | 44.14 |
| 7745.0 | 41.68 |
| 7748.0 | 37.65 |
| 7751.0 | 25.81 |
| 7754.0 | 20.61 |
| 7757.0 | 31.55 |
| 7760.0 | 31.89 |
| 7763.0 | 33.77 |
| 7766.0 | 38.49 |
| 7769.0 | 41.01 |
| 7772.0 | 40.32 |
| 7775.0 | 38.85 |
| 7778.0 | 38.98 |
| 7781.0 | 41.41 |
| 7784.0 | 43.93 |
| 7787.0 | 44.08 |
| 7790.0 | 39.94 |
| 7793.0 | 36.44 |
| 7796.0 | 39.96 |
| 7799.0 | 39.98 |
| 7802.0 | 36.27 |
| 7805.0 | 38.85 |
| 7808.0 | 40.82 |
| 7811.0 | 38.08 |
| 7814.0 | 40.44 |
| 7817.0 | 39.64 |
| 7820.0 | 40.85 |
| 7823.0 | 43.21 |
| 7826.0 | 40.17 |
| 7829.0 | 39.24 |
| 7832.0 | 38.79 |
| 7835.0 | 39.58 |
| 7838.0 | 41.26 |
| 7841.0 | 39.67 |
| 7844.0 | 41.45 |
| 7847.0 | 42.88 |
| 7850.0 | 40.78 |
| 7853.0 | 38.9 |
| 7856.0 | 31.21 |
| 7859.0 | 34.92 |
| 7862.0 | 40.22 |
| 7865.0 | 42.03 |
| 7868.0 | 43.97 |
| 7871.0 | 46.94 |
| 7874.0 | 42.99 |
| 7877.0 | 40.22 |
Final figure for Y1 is 0.9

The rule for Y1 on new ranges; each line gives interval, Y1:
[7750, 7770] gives 1.1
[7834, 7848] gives 0.0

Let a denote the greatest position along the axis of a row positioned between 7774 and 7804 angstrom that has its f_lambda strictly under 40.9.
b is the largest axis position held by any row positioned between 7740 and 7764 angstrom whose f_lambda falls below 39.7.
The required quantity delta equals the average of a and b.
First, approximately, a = 7802.0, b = 7763.0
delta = 7782.5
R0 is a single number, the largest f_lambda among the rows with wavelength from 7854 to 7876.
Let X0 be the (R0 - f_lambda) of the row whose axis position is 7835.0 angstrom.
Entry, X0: 7.4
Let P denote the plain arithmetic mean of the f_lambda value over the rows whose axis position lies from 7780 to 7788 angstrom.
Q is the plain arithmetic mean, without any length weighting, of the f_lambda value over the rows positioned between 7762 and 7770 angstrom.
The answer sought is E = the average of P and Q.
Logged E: 40.4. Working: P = 43.1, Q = 37.8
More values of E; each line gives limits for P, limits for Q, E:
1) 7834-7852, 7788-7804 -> 39.7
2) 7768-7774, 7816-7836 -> 40.4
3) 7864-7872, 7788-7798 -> 41.5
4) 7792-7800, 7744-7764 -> 35.3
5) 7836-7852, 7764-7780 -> 40.4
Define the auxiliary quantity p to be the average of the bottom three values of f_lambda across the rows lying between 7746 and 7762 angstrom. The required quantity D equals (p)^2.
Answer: 675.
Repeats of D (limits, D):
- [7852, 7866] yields 1226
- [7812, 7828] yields 1607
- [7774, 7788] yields 1580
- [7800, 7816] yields 1424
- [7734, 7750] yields 1654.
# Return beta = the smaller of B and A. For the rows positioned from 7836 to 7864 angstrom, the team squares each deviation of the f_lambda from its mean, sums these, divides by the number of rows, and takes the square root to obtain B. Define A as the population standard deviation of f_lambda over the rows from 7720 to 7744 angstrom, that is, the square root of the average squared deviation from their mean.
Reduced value 2.6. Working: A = 2.6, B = 3.5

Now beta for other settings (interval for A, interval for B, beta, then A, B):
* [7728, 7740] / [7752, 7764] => 2.5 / 2.5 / 5.2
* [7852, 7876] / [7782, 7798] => 2.9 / 4.8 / 2.9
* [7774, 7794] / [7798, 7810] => 1.7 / 2.6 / 1.7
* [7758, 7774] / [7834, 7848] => 1.2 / 3.6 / 1.2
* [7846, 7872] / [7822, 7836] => 1.6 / 4.5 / 1.6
